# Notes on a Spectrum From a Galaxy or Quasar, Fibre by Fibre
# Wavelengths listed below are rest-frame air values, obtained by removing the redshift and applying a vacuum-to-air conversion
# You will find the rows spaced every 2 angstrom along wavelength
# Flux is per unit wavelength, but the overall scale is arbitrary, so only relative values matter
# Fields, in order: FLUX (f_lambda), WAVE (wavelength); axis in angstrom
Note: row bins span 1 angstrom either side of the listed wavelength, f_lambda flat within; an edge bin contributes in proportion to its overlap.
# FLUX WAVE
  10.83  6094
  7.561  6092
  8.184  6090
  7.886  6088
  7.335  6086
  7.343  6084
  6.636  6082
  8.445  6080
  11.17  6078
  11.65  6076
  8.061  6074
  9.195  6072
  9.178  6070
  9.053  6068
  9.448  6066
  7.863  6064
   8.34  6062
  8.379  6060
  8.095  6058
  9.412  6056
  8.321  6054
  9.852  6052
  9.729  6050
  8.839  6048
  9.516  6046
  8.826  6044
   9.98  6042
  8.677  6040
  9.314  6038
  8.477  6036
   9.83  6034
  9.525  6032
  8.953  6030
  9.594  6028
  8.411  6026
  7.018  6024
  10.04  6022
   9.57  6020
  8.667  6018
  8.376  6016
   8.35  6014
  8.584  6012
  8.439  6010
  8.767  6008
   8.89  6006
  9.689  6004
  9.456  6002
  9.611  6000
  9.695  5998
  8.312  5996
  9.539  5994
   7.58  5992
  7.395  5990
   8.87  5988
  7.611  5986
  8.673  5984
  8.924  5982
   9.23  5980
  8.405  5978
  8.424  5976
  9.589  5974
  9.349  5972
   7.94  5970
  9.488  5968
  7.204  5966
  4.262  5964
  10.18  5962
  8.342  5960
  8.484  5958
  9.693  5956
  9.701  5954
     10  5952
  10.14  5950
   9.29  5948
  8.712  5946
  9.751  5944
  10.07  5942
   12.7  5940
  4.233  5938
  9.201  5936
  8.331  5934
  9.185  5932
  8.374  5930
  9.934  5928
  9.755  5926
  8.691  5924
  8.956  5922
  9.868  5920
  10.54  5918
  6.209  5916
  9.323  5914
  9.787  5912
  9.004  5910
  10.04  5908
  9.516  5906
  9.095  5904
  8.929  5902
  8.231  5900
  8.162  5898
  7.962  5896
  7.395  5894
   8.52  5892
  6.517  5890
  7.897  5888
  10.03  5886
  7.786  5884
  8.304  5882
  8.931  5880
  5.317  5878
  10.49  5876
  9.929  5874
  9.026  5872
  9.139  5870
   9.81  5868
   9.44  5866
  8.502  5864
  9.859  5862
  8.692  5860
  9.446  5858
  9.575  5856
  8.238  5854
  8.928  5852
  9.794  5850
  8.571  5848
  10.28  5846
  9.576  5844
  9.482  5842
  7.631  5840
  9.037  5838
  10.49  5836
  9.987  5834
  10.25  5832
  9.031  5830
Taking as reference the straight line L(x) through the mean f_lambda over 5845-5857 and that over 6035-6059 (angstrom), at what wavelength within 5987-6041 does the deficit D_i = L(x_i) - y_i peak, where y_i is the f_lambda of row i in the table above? 6024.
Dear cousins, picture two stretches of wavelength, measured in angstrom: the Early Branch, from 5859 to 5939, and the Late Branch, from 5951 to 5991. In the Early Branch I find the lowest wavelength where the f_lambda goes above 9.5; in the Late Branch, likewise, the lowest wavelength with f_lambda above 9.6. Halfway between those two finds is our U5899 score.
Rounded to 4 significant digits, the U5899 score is 5907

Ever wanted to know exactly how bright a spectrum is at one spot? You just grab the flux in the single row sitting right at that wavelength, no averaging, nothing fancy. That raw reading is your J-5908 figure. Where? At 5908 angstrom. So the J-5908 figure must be 10.04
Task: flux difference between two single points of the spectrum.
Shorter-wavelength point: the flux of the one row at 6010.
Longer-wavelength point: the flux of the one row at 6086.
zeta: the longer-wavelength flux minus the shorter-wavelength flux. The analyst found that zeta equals -1.1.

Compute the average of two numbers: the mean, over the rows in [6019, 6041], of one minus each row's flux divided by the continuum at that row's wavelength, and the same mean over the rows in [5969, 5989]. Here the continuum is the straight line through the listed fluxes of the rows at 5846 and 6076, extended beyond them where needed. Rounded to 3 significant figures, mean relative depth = 0.210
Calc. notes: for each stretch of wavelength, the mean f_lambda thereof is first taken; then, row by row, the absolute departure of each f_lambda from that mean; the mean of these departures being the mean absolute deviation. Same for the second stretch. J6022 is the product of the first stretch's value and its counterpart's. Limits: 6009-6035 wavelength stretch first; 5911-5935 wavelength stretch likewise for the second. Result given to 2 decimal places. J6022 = 0.53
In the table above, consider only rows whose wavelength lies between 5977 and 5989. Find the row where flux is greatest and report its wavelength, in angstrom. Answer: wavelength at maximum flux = 5980 angstrom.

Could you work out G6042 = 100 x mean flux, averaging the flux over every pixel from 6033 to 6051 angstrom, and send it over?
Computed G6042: 924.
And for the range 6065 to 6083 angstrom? 920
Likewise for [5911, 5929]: 923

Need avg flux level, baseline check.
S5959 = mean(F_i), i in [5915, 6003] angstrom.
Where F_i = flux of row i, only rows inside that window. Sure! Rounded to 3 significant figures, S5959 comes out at 8.86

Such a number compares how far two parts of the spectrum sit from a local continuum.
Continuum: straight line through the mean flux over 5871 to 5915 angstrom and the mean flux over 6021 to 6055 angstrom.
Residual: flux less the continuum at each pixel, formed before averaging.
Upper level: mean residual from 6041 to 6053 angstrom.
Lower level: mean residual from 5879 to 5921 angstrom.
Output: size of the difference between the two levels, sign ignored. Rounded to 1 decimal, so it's 0.3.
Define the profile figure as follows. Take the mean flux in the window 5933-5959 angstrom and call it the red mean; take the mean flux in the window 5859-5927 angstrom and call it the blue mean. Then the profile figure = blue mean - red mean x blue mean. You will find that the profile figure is -72.7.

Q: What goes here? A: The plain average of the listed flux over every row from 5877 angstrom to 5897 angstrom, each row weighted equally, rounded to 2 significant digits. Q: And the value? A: 7.9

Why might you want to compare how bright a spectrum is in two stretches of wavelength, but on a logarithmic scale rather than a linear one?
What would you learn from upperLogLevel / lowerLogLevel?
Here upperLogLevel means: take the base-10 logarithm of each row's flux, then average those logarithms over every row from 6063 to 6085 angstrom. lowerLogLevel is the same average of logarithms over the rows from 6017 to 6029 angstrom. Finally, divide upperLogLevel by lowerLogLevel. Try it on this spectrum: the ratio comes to 1.00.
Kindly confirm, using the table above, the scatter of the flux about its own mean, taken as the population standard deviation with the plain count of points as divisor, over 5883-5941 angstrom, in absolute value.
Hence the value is 1.5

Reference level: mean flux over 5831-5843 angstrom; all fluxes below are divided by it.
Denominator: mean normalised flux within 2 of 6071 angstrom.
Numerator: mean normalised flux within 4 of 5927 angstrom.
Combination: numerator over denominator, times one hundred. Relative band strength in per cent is 100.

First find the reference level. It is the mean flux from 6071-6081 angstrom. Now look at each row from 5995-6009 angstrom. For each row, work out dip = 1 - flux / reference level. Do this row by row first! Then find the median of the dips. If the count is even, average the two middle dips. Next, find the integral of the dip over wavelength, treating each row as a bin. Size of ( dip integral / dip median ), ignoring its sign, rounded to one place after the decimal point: 28.3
